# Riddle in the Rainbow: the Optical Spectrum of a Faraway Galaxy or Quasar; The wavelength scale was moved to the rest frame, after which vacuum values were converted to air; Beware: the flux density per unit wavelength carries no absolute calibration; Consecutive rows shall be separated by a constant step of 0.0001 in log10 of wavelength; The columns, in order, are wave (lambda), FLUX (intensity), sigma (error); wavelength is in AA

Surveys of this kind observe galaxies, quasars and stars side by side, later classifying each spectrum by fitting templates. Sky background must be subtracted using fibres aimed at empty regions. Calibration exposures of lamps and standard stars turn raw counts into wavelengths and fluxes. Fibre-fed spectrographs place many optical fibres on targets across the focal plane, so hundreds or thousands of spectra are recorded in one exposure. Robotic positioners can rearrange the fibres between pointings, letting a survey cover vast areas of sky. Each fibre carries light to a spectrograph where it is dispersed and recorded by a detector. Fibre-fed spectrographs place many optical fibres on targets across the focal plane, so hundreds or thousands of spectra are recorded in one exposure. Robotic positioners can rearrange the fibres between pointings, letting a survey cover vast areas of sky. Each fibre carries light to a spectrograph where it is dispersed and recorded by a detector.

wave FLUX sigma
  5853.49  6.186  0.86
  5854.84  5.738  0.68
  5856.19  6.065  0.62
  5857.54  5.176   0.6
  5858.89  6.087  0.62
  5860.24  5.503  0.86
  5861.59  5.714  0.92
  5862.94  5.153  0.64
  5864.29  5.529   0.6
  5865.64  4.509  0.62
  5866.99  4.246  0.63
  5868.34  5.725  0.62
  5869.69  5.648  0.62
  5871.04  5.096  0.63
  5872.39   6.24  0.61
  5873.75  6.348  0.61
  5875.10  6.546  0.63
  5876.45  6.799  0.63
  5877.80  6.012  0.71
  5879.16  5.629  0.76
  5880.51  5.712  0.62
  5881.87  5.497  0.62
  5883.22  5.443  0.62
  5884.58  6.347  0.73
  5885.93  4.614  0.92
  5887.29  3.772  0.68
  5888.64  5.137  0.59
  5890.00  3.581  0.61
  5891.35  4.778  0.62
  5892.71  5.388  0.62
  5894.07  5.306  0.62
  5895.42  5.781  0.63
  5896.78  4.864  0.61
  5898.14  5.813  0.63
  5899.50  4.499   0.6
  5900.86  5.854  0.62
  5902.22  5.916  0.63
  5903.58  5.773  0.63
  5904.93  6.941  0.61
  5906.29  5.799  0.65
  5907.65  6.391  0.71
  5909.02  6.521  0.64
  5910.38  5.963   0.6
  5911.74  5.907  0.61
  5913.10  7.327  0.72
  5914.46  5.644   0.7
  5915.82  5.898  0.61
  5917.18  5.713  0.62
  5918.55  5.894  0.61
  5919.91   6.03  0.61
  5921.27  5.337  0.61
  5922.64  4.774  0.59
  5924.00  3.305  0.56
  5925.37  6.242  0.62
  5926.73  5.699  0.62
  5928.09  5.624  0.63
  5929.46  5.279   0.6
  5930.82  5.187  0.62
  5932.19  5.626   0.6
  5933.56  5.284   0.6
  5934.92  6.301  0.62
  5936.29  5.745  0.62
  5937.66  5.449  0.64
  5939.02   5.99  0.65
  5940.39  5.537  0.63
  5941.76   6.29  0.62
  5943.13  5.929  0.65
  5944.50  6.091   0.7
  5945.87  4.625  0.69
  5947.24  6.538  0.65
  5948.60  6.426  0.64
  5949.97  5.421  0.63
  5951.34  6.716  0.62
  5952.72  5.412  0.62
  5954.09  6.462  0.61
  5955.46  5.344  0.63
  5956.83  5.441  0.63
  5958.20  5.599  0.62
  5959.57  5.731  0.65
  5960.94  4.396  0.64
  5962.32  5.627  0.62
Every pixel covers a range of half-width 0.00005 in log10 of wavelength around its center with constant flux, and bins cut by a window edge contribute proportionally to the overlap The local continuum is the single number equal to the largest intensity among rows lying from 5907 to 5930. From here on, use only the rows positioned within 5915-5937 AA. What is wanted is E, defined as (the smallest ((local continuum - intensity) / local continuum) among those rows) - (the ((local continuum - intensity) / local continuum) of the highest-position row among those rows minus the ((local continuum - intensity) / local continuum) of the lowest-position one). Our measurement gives 0.12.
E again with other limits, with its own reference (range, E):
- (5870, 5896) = 0.17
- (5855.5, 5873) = 0.17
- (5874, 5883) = -0.07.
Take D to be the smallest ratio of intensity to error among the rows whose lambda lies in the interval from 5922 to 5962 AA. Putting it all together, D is 5.9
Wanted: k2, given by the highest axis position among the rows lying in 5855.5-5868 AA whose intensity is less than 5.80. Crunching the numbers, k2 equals 5866.99 AA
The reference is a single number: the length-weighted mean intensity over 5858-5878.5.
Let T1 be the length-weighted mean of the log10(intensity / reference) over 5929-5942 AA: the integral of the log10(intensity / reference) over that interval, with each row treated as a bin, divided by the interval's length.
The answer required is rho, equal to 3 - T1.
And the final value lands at 3.002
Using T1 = -0.002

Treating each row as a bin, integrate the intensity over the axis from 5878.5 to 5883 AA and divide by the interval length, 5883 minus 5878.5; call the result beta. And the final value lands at 5.6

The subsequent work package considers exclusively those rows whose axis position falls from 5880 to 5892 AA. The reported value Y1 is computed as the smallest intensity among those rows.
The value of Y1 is 3.581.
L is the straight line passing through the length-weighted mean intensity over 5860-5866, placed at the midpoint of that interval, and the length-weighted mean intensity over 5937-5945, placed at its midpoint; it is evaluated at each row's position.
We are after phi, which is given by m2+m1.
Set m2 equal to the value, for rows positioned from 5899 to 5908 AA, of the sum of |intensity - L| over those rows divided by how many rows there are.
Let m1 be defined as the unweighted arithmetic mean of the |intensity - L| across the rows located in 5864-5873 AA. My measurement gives 1.15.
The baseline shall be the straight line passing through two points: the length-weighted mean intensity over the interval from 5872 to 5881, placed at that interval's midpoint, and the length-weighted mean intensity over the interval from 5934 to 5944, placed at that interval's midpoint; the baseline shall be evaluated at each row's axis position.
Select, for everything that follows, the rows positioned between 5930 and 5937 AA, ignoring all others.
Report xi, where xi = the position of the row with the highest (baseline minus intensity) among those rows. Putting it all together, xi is 5930.82 AA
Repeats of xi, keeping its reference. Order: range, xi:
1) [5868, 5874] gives 5871.04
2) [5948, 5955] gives 5949.97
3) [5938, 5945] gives 5940.39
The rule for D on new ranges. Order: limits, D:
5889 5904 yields 5.9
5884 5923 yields 5.0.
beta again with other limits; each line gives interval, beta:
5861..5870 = 5.2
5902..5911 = 6.2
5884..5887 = 5.2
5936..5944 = 5.8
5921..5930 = 5.2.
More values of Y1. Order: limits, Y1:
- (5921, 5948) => 3.305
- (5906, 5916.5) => 5.644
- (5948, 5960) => 5.344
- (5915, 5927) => 3.305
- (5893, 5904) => 4.499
